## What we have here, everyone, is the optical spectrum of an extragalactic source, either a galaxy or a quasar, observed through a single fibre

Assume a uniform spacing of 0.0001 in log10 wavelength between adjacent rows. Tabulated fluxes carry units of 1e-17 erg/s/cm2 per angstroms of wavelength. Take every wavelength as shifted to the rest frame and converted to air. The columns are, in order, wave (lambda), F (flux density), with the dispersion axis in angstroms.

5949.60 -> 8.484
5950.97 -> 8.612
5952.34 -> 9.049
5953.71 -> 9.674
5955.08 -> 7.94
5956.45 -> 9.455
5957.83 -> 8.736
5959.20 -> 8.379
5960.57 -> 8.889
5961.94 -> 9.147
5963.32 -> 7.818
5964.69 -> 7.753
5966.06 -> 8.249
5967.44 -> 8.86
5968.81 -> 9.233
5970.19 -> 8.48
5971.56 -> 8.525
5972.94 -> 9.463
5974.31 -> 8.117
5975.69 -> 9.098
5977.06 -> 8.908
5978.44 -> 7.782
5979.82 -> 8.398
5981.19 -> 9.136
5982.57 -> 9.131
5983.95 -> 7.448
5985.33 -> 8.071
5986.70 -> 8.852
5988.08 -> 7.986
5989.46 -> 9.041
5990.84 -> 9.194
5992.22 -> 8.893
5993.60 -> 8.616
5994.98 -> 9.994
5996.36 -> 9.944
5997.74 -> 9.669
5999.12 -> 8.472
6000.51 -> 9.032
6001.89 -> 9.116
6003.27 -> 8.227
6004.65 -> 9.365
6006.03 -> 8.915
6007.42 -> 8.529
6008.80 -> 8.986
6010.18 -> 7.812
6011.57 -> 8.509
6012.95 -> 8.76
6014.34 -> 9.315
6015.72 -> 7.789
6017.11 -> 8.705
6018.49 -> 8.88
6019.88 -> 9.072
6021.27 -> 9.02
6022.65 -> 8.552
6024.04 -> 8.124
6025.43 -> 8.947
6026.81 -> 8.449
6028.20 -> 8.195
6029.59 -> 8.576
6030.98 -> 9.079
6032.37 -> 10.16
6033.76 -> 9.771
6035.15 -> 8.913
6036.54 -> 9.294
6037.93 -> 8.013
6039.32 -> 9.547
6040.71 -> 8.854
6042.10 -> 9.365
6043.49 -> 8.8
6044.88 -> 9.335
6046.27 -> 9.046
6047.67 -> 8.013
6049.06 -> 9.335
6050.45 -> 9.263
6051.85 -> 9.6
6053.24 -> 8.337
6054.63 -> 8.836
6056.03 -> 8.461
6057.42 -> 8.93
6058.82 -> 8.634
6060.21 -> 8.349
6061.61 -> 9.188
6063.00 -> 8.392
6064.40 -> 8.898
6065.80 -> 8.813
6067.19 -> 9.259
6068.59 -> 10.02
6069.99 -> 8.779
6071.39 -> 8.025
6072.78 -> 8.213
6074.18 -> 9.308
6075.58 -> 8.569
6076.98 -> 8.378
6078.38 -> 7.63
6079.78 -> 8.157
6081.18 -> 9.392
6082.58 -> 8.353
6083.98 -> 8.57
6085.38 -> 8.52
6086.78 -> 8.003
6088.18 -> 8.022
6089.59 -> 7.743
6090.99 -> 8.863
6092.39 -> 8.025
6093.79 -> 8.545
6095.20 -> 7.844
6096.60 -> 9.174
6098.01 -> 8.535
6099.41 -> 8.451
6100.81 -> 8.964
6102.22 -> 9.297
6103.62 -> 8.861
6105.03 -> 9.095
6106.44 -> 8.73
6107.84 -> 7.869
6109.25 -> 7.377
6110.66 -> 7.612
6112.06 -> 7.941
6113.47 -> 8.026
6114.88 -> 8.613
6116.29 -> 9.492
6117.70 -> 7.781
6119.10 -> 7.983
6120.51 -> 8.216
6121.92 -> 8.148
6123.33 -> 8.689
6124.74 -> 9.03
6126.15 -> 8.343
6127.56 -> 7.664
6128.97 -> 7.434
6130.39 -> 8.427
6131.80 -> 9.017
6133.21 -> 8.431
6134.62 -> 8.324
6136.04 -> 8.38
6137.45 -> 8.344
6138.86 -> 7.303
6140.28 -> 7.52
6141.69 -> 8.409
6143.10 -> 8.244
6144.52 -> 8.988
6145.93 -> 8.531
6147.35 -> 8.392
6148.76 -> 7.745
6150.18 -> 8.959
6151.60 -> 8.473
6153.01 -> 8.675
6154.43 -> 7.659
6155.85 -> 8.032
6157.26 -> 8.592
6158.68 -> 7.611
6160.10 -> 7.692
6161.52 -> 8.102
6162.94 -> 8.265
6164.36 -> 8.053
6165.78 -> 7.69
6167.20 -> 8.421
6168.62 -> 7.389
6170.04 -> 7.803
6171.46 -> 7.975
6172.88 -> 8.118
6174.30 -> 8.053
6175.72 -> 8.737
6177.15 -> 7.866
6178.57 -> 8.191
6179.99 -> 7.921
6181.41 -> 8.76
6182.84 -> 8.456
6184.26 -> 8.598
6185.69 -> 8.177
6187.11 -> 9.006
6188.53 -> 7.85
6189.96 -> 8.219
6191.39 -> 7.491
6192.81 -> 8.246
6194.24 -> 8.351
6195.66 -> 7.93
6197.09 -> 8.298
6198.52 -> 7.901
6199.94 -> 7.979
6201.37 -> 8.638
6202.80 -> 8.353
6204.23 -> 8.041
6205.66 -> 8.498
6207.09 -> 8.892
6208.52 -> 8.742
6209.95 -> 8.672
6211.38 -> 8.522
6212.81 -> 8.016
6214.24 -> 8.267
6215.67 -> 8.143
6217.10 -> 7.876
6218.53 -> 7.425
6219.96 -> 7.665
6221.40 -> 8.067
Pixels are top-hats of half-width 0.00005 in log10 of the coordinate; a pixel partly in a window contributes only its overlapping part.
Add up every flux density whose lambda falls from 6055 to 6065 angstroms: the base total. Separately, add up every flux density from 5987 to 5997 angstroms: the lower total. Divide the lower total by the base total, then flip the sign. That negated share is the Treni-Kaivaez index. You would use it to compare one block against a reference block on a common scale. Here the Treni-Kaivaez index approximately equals -1.05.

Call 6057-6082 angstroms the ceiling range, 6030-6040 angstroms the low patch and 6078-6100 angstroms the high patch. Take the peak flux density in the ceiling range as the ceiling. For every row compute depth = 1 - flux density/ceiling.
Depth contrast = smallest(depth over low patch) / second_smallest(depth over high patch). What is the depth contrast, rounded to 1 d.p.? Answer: -0.2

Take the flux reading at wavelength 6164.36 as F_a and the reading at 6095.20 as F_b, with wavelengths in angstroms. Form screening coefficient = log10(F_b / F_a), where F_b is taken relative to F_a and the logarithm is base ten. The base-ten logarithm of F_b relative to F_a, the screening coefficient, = -0.01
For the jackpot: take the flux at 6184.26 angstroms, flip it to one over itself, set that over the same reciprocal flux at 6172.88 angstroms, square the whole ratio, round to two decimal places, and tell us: 0.89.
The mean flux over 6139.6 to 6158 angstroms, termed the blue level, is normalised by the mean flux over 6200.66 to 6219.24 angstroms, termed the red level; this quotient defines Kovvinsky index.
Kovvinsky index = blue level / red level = 1.00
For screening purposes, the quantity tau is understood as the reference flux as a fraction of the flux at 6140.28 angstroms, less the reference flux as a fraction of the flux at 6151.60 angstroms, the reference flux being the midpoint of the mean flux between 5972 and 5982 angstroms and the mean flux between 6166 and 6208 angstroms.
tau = 0.13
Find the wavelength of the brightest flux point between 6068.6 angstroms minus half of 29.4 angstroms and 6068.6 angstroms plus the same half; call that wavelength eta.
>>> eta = 6068.59 angstroms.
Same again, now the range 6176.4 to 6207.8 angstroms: 6187.11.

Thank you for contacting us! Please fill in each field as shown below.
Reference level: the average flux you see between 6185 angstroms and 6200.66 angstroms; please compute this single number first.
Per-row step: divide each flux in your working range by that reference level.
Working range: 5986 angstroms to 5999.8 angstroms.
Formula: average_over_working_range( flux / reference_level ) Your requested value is 1.11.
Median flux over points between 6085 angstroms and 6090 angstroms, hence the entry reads 8.0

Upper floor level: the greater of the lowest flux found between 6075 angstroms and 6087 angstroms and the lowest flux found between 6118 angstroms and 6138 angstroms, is 7.63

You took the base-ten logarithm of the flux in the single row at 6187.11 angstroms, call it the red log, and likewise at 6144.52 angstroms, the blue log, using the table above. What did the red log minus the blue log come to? 0.00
